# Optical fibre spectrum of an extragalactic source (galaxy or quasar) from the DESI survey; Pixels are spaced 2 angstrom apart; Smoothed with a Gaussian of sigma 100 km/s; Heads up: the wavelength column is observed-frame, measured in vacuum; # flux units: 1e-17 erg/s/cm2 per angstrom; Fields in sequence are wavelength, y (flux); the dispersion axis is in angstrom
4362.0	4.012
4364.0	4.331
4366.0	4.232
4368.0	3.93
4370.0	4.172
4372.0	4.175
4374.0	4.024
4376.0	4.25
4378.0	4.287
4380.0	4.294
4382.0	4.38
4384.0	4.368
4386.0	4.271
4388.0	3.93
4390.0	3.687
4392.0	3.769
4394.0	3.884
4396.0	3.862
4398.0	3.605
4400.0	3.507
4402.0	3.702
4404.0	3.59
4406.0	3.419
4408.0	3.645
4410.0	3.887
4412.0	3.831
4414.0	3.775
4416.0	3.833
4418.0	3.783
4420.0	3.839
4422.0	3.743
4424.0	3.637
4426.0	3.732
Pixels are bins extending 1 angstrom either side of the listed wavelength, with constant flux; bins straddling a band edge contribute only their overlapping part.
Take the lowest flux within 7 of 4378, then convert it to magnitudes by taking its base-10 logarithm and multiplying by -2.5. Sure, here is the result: -1.51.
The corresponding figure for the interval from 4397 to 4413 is -1.33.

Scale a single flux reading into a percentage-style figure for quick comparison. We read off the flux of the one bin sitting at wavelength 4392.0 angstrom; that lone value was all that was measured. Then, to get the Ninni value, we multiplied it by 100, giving 377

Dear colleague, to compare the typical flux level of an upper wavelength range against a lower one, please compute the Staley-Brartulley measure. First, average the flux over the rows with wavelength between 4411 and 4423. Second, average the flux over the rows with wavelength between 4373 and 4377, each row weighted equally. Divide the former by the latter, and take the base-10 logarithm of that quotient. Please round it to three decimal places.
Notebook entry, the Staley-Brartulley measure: -0.037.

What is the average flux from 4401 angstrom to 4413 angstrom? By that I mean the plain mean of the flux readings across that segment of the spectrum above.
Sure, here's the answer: 3.68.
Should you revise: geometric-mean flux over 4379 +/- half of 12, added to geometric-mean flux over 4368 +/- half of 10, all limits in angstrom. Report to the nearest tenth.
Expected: 8.4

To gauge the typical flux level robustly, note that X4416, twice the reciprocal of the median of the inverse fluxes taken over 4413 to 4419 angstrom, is 7.6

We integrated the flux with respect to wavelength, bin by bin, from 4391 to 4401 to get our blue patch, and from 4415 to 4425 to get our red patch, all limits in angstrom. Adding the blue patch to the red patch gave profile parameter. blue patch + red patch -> 75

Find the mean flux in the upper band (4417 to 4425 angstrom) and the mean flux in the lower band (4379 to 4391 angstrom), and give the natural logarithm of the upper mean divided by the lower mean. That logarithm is -0.10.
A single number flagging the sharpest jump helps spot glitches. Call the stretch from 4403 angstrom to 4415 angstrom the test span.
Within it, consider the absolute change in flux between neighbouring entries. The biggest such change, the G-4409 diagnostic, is 0.24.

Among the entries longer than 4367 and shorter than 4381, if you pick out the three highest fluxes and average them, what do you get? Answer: 4.28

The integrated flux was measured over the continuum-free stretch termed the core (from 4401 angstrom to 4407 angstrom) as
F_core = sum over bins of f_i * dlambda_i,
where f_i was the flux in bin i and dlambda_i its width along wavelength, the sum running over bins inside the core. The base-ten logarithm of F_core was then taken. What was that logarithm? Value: 1.33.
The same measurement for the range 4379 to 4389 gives 1.63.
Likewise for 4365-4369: 1.21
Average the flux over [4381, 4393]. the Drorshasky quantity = 4.07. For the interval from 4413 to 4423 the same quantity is 3.79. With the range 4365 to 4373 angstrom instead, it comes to 4.13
